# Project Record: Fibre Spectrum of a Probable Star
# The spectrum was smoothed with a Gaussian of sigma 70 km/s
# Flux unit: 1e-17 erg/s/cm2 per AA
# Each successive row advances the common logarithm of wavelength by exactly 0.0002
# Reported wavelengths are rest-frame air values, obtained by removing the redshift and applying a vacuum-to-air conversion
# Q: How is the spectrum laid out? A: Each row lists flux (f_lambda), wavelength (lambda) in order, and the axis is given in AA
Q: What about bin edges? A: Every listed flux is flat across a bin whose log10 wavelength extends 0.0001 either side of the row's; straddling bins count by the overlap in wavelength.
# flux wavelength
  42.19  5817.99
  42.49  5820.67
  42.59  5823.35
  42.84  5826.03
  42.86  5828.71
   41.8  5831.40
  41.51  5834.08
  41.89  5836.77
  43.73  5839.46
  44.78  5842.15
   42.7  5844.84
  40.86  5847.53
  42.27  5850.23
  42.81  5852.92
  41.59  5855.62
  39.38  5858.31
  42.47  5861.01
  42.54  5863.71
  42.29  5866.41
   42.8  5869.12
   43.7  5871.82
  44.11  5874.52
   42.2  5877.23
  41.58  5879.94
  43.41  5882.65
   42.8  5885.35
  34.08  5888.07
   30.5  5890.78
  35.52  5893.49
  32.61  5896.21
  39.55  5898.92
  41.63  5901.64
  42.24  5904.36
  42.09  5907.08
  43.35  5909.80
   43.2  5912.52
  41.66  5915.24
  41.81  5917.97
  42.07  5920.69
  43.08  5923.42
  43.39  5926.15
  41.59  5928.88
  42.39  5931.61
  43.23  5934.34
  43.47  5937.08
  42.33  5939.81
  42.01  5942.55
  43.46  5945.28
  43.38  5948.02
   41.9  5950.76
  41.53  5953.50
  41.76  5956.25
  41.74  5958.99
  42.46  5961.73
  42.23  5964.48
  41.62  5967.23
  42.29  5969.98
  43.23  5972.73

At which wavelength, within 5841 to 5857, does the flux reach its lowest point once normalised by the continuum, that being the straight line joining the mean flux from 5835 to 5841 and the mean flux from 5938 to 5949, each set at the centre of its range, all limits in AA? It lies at 5847.53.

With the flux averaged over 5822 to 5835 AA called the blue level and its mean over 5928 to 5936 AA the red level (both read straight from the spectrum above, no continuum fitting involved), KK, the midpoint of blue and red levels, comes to 42.4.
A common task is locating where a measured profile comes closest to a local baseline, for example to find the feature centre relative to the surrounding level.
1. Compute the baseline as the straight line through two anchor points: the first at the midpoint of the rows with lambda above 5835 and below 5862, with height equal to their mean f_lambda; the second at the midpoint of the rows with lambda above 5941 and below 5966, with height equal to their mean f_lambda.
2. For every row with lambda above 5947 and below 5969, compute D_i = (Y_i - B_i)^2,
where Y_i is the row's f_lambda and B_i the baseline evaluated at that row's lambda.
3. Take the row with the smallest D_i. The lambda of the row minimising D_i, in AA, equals 5964.48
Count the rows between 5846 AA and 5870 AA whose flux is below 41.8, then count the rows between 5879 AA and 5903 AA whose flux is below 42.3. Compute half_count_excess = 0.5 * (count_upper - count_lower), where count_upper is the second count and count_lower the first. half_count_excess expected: 2.0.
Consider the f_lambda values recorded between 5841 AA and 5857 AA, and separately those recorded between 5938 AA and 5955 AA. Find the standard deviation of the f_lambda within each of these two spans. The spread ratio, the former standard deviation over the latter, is 1.7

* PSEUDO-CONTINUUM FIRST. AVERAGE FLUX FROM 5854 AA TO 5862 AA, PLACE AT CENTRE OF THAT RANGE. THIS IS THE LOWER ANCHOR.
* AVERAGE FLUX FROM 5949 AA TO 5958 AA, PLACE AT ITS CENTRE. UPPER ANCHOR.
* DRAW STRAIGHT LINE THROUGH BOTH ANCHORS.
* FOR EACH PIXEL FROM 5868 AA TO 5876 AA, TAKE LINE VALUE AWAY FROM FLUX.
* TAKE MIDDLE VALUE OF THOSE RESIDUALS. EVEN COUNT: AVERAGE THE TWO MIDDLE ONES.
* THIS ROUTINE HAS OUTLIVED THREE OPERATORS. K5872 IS 2.5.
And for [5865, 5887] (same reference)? 1.5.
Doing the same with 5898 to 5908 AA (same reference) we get 0.4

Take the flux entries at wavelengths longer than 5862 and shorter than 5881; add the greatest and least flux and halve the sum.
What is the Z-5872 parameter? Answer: 42.8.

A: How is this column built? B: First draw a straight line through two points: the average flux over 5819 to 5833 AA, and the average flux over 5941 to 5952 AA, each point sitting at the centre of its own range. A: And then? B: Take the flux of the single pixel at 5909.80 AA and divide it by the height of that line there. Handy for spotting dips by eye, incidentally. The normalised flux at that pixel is 1.02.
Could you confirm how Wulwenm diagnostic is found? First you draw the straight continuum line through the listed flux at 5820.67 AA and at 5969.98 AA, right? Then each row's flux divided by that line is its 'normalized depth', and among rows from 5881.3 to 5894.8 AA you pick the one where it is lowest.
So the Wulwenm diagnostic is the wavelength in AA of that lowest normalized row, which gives 5890.78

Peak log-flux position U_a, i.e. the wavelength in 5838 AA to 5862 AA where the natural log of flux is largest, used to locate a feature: 5842.15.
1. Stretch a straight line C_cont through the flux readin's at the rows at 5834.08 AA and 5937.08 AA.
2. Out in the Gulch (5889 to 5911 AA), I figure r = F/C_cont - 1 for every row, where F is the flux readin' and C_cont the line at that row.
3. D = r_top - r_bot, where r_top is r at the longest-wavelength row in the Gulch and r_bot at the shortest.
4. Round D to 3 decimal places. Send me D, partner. 0.293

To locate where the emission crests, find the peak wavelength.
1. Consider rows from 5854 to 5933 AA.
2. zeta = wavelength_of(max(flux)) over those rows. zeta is 5874.52 AA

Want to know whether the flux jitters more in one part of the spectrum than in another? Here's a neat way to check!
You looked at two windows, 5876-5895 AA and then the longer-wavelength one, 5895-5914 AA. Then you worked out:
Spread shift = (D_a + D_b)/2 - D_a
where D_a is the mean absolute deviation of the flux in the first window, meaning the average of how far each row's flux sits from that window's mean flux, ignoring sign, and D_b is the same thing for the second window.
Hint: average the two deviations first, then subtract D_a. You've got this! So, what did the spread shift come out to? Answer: -0.93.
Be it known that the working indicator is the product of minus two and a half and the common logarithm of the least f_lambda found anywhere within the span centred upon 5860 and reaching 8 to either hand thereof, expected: -3.99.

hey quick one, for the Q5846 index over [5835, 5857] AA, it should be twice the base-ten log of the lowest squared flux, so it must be 6.45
